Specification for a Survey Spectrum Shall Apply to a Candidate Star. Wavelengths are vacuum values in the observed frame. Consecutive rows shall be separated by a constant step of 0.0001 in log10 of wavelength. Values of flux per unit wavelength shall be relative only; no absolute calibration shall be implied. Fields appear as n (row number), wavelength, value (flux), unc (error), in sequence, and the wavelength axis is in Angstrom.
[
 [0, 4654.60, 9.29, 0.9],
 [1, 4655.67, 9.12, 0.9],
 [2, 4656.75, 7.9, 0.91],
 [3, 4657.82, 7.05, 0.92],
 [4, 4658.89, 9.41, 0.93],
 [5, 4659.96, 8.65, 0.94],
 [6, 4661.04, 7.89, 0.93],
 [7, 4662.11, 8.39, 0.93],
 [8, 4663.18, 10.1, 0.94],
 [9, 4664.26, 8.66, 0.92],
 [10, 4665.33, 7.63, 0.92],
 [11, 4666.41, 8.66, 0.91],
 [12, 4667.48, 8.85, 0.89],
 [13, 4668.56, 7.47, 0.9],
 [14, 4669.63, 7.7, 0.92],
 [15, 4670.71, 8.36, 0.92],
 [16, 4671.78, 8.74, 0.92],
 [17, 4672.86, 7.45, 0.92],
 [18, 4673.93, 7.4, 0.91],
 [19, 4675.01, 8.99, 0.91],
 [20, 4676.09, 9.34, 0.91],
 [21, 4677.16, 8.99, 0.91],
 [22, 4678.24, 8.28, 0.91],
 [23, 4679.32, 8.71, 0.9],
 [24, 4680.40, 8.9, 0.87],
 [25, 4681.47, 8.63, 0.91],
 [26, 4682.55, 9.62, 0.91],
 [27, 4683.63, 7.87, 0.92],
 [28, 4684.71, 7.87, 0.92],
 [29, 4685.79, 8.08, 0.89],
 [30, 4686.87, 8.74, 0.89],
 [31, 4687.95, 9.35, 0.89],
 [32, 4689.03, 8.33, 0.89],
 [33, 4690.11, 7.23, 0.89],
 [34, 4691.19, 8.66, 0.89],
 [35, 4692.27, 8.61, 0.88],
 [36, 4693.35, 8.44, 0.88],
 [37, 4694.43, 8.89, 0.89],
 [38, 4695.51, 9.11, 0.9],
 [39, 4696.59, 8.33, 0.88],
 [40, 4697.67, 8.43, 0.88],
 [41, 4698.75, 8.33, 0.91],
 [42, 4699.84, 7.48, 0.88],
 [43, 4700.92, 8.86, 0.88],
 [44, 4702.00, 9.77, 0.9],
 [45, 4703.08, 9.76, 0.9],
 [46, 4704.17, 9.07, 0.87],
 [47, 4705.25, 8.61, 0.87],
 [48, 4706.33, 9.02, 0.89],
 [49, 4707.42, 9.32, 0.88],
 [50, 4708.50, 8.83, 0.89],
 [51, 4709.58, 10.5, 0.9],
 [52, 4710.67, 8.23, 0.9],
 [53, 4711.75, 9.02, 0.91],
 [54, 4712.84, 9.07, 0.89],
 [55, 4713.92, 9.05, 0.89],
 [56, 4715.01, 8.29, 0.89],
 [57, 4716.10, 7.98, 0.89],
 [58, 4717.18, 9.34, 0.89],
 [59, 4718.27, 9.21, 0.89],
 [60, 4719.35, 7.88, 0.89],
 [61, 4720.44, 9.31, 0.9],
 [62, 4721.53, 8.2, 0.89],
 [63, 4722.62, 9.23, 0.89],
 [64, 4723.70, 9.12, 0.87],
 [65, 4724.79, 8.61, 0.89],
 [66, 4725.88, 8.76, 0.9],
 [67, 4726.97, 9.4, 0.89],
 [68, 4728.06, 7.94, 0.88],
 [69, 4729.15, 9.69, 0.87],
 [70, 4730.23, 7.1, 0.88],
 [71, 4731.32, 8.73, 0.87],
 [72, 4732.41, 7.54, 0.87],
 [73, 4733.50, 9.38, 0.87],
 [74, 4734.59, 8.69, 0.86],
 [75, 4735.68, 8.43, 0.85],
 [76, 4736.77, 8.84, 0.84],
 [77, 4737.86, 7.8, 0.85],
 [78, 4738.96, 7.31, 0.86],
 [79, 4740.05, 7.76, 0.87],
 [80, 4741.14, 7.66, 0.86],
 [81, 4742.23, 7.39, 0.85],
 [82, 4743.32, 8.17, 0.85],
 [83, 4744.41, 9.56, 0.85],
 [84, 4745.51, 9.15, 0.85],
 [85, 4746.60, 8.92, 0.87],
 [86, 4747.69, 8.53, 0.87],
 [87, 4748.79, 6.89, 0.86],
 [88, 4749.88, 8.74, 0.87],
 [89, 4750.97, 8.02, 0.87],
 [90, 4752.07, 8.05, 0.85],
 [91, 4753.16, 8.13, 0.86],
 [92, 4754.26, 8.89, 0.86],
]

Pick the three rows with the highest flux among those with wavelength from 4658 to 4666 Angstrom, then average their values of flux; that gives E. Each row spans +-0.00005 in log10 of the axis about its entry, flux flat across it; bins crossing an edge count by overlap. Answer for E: 9.39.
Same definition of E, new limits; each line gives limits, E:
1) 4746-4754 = 8.73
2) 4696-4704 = 9.46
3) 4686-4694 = 8.92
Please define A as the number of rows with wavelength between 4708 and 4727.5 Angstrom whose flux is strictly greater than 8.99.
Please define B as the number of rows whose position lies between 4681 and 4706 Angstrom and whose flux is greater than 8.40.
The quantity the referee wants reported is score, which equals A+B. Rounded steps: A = 10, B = 15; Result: 25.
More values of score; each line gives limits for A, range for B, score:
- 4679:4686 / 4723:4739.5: 11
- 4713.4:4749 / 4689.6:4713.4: 28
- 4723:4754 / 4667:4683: 15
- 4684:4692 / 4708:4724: 11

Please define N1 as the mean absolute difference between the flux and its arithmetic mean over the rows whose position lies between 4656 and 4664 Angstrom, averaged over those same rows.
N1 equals 0.77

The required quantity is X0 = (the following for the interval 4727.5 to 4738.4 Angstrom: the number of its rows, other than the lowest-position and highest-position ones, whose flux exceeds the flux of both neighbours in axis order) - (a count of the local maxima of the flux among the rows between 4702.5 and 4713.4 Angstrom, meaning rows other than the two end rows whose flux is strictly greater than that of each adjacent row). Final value 2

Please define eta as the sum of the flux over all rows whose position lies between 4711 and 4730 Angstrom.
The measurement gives 150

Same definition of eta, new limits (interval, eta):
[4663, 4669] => 51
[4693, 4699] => 52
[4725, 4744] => 141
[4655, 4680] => 194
